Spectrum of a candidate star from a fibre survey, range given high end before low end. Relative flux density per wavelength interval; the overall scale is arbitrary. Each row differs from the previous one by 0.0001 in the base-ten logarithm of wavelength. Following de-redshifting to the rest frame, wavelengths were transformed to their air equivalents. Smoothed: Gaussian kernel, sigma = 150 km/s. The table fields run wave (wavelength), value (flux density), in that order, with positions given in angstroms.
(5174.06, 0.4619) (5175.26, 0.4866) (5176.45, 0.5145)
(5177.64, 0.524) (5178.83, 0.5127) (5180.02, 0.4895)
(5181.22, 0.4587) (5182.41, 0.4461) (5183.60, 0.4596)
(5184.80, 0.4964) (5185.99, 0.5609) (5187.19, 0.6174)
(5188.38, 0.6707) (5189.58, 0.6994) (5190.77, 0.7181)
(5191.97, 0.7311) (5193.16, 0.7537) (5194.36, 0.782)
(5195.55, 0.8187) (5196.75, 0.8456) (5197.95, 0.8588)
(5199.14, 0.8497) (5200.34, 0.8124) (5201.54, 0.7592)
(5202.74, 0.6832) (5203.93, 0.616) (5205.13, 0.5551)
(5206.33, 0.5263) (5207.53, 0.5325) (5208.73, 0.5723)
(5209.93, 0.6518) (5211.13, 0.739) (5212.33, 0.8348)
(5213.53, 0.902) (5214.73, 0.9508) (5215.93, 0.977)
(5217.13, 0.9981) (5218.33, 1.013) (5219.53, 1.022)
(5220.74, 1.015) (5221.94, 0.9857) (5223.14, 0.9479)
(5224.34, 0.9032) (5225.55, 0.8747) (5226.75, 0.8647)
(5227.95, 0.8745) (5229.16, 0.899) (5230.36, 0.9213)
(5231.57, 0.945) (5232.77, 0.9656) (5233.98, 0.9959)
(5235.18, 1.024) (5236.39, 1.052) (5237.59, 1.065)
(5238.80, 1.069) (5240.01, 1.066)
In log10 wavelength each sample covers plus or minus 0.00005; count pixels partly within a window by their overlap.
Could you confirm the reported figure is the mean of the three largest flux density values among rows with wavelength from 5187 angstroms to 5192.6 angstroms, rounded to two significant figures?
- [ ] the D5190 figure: 0.72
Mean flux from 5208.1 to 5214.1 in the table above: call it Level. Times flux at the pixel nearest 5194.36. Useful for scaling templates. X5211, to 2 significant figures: 0.58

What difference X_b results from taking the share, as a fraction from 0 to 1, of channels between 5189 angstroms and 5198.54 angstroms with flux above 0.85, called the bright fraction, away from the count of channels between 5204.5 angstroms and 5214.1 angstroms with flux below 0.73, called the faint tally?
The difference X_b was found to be 5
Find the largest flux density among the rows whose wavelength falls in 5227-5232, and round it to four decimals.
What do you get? 0.9450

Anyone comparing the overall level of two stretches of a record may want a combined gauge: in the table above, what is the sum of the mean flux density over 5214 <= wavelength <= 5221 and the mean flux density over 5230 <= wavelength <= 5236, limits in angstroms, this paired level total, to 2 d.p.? 1.97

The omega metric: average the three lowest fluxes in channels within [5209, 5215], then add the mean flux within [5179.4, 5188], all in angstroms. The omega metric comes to 1.25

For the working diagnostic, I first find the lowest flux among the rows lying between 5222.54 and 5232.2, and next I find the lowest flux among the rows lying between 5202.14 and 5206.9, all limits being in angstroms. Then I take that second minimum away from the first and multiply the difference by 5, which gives 1.7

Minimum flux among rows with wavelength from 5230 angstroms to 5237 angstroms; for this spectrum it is 0.9213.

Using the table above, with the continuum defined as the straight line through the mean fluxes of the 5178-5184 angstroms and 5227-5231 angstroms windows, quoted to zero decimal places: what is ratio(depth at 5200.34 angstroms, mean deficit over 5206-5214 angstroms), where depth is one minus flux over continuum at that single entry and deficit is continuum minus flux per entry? -5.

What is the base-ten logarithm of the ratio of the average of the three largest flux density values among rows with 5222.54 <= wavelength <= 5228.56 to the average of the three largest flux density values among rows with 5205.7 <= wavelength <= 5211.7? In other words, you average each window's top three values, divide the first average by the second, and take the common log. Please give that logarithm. 0.14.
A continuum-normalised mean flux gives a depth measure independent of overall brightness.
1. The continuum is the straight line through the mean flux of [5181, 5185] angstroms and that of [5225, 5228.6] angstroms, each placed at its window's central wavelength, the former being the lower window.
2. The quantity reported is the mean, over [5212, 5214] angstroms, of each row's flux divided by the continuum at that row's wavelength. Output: 1.17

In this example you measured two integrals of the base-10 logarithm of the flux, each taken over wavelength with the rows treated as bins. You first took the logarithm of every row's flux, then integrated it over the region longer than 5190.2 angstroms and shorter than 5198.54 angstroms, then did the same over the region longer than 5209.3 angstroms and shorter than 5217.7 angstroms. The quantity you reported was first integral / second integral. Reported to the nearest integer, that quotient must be 2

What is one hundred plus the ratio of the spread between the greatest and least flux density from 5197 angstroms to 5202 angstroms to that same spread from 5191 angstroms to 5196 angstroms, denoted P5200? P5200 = 101.1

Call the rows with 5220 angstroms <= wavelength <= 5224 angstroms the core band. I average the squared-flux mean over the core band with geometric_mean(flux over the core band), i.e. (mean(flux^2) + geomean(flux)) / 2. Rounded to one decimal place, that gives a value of 1.0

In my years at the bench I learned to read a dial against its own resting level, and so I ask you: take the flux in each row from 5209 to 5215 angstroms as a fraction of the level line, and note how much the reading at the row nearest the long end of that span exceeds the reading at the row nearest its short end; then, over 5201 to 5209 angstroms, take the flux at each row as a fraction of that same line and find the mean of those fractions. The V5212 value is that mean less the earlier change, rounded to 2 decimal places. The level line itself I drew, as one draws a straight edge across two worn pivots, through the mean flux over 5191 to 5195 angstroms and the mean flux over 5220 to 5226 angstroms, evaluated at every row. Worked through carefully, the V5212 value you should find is 0.42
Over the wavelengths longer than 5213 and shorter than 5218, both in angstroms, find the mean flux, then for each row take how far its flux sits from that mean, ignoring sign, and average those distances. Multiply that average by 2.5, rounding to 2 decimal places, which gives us 0.08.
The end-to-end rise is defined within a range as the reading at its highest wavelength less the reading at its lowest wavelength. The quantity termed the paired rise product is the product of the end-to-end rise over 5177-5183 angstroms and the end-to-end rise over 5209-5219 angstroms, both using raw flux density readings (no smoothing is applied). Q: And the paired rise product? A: -0.028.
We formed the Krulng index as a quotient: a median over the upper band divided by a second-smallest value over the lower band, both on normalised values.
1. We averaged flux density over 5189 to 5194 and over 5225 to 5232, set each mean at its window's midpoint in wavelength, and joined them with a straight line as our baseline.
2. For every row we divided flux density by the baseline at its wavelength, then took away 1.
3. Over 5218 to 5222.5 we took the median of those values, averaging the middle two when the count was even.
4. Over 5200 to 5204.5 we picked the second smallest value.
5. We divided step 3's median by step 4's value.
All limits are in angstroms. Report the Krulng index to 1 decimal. -1.5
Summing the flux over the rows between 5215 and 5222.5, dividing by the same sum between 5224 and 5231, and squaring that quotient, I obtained 1.3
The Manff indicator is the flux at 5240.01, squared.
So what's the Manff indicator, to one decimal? 1.1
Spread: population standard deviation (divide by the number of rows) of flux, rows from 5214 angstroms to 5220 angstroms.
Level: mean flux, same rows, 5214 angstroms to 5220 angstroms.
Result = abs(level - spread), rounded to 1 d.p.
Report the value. 1.0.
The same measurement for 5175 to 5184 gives 0.5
